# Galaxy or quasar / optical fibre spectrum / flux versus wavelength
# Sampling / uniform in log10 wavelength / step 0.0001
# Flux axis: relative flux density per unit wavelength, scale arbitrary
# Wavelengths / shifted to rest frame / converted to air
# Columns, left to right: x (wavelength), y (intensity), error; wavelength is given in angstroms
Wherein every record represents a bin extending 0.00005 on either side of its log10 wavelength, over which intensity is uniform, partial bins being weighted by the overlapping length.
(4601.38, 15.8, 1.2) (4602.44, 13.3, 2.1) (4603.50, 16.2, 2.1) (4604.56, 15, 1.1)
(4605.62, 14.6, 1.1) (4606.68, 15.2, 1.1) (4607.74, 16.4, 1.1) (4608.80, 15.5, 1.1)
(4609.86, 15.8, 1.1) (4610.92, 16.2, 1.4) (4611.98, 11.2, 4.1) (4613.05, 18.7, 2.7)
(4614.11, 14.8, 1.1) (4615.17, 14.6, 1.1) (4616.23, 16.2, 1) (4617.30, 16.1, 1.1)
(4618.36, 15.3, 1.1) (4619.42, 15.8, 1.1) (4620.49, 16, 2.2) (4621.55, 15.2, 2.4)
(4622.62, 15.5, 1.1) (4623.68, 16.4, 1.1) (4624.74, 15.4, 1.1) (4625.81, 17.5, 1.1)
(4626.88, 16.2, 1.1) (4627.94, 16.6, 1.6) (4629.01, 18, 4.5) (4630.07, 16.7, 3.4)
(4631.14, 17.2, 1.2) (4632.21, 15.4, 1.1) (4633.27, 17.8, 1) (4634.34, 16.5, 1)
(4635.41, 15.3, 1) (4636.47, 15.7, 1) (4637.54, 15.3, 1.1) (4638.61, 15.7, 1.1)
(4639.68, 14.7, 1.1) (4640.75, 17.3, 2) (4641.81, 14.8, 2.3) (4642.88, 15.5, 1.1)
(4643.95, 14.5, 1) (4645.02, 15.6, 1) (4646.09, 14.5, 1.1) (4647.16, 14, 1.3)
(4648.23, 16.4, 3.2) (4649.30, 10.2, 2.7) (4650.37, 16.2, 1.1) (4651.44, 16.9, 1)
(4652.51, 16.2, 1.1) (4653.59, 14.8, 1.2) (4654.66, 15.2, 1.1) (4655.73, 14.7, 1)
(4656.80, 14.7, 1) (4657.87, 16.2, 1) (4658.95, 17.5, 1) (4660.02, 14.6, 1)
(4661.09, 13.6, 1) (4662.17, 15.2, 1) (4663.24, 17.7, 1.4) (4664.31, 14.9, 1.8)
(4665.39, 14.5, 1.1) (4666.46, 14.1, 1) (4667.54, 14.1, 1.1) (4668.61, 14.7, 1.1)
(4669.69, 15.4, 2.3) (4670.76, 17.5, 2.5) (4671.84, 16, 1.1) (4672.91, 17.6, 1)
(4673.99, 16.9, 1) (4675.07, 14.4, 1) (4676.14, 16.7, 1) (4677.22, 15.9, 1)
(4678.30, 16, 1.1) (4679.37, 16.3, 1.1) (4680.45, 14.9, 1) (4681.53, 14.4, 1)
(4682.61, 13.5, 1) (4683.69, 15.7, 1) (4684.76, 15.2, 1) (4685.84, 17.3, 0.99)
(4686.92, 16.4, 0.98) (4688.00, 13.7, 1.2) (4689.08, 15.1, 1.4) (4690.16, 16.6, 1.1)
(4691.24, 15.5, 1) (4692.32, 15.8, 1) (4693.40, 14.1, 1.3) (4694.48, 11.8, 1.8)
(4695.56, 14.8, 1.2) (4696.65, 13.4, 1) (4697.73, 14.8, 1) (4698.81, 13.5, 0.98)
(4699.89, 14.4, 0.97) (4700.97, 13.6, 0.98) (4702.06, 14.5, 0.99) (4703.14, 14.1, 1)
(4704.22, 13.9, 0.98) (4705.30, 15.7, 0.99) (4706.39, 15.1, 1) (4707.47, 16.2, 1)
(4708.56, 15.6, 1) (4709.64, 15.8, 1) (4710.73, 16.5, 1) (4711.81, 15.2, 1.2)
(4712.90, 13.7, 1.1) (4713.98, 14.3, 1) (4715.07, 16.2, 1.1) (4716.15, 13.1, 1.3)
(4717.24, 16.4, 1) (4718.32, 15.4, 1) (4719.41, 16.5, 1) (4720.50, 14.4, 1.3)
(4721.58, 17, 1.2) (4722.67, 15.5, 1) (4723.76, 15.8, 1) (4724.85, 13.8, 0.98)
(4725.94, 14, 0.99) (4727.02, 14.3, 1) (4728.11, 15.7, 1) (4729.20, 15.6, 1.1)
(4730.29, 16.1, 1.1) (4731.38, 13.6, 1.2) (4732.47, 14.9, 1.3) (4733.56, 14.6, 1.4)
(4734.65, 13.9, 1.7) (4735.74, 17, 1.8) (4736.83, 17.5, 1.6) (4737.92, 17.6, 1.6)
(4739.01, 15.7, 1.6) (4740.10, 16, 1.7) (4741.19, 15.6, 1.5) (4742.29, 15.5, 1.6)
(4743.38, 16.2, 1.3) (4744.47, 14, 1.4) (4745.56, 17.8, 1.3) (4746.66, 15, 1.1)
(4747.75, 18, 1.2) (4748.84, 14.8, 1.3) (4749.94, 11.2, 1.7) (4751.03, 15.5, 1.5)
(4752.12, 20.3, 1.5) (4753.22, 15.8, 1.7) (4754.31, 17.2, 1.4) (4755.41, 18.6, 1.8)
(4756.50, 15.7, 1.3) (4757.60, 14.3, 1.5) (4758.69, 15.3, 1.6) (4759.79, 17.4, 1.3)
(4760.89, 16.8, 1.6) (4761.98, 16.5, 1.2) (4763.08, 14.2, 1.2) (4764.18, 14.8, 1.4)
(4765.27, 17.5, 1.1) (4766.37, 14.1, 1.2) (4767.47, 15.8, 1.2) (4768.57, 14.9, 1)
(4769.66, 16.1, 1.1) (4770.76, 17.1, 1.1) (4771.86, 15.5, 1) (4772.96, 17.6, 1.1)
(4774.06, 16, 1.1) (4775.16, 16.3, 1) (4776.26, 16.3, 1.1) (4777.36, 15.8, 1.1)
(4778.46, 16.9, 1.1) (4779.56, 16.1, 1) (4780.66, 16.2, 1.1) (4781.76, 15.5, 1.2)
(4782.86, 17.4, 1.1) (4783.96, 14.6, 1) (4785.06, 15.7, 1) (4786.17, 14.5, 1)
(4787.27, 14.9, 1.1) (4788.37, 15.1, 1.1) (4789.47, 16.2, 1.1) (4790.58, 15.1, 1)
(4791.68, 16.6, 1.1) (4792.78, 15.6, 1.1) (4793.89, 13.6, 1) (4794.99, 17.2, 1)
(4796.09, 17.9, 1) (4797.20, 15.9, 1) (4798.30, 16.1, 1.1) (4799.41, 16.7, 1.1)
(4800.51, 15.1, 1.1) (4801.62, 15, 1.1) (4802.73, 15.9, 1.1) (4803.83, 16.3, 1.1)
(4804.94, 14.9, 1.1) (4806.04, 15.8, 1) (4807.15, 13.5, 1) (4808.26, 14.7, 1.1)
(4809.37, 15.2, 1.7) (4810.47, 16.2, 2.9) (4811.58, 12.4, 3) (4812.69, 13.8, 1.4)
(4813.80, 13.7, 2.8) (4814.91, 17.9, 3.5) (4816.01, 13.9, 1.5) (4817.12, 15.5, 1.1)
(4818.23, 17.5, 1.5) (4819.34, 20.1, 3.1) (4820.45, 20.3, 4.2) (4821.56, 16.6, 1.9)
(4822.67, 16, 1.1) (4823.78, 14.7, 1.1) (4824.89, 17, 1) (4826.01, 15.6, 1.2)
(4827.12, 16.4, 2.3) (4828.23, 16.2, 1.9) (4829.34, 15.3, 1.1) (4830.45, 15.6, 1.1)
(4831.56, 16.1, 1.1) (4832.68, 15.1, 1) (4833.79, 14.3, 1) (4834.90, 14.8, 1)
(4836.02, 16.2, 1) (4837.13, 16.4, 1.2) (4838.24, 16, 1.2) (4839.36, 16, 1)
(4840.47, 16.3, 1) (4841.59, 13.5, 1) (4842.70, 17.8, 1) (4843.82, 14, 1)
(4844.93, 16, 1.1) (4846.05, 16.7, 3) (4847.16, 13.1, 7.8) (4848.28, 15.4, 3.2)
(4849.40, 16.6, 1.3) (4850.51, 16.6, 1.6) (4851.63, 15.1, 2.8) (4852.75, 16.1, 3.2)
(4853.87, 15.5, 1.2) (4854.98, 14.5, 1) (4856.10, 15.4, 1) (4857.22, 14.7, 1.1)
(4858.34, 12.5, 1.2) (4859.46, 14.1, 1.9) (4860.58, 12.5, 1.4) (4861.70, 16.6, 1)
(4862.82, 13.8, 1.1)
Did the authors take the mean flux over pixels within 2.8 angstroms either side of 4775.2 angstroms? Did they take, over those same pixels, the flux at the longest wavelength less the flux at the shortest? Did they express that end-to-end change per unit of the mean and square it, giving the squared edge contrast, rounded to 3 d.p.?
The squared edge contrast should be 0.012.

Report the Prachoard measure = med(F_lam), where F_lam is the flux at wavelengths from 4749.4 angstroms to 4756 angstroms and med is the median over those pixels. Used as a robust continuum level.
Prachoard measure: 16.5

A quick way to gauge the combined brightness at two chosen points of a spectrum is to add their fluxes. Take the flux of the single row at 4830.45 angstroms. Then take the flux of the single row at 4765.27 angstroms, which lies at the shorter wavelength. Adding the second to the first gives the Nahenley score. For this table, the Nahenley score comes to 33.1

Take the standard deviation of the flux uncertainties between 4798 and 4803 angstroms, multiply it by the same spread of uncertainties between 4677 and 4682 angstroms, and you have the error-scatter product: 0.000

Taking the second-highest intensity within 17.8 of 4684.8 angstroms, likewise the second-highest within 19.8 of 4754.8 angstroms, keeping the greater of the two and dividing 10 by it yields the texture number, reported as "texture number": 0.54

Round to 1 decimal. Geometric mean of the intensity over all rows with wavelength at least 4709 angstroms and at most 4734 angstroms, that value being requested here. 15.1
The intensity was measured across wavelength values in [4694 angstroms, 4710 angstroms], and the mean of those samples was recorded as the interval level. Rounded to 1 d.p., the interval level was 14.5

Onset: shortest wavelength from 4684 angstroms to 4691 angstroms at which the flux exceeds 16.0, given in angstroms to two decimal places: 4685.84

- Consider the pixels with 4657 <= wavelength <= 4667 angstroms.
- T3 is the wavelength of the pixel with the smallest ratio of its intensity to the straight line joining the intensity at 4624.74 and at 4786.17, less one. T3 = 4661.09 angstroms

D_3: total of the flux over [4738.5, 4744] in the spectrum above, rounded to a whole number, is 79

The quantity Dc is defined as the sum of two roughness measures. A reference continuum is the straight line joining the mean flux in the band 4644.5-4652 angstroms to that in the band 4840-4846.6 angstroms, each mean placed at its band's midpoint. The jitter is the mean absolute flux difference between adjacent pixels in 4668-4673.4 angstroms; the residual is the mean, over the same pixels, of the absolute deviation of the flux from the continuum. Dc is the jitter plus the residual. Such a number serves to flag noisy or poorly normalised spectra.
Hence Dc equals 2.9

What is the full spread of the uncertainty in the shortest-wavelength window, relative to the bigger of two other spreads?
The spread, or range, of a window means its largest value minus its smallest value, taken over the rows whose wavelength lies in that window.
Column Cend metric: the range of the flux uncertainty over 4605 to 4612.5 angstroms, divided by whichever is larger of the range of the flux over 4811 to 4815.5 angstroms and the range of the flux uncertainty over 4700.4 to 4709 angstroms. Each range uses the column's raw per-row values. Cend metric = 0.5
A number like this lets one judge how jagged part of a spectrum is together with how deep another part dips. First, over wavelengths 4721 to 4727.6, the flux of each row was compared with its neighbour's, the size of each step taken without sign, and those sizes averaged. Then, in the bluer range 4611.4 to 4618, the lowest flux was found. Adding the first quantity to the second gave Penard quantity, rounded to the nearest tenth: 12.1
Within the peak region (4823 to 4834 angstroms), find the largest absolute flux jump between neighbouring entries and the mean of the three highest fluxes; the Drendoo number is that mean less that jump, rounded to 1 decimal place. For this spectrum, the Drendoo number 14.2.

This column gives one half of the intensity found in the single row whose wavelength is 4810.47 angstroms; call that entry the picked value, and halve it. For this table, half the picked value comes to 8.1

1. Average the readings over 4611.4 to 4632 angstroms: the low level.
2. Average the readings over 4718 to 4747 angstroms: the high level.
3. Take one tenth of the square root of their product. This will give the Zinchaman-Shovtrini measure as 1.57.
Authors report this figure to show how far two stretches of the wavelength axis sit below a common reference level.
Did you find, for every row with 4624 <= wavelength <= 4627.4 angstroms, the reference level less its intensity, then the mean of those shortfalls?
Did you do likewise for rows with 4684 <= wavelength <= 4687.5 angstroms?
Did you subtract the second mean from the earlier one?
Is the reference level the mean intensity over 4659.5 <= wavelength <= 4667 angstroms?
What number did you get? -0.1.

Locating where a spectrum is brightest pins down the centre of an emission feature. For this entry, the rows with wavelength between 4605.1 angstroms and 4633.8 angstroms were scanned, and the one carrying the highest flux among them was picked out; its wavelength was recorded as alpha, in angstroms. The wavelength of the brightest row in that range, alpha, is 4613.05 angstroms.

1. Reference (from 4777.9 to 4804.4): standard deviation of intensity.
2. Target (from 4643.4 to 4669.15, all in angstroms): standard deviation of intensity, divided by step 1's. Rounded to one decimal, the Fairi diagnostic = 1.5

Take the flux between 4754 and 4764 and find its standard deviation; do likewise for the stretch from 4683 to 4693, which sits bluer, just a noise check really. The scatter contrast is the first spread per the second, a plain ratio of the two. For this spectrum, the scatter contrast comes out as 1.43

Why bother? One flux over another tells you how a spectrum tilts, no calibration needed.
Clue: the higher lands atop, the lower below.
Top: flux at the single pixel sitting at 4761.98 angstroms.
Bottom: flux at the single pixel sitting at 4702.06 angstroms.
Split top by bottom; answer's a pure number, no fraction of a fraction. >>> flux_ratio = 1.14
